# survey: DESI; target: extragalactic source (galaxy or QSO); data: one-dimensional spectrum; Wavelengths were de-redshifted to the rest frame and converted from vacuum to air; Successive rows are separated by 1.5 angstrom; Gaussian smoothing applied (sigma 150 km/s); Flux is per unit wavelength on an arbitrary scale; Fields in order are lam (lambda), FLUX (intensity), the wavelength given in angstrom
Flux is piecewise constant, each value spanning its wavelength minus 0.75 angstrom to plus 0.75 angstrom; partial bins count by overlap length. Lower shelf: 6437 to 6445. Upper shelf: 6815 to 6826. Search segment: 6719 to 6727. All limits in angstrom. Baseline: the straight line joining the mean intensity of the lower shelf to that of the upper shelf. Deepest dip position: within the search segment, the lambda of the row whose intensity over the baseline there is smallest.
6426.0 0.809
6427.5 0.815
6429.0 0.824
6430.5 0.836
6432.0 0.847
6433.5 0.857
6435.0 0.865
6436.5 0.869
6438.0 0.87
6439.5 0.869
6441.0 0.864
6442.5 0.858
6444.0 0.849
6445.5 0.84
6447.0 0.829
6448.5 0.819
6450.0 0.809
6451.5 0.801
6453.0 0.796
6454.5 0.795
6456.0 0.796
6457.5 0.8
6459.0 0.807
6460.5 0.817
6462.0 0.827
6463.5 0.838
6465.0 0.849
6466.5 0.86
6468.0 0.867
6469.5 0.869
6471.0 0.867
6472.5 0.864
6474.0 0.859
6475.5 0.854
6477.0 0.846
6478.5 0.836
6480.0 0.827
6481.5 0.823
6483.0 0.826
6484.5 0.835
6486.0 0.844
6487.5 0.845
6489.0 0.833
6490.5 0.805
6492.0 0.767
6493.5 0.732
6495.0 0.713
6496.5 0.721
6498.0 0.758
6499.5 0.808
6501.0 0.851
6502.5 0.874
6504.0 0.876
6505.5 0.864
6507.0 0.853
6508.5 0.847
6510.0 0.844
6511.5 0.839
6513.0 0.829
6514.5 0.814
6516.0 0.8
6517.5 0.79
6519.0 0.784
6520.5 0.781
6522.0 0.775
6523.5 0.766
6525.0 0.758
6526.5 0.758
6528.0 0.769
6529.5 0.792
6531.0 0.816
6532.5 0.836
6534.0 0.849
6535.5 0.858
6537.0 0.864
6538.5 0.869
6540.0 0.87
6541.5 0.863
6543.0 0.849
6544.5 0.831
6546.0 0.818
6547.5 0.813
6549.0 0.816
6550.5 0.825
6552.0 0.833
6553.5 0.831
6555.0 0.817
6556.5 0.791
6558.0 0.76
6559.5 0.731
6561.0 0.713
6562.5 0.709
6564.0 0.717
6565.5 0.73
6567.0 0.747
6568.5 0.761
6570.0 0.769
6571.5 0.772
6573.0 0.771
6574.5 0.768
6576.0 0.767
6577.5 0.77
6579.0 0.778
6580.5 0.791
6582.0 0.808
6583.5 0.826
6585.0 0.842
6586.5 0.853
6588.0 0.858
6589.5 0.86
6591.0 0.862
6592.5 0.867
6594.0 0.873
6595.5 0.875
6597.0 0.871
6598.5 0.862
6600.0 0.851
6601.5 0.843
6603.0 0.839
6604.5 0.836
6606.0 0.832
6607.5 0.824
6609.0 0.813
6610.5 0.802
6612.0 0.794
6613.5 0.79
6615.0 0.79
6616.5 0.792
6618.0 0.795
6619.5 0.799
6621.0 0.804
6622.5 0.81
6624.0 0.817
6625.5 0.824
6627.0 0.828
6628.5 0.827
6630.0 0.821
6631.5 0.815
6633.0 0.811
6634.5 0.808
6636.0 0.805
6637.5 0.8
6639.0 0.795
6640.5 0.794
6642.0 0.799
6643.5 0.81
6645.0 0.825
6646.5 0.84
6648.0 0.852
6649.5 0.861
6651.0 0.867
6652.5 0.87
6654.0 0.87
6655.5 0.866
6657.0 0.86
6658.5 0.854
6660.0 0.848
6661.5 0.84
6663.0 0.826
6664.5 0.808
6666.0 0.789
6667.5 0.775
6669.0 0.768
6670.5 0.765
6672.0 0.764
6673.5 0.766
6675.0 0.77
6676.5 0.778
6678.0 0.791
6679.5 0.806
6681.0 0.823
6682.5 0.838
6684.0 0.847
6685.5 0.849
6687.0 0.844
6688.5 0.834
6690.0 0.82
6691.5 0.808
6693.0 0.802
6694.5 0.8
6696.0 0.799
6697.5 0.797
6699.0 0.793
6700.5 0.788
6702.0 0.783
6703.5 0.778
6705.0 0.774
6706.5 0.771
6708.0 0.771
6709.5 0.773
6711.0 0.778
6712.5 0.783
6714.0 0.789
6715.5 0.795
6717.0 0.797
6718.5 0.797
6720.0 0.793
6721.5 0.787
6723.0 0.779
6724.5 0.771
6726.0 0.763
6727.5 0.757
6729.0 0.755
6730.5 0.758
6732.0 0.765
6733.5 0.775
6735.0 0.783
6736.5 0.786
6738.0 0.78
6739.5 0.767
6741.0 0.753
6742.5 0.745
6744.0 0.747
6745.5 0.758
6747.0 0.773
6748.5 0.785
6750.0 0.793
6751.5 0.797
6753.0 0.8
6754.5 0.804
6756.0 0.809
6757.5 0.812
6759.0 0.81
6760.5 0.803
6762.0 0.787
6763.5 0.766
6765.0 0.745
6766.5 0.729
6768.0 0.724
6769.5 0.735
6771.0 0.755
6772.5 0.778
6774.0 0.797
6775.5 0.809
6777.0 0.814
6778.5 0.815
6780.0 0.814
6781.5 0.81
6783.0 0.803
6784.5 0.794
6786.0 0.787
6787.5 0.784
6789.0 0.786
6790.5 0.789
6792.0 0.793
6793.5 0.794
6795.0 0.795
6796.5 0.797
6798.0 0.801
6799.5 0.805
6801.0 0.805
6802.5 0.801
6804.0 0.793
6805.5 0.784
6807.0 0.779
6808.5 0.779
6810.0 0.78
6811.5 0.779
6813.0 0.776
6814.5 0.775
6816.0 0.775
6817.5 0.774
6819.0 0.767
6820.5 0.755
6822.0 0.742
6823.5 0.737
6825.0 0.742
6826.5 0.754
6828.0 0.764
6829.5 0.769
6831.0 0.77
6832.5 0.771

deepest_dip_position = 6726.0 angstrom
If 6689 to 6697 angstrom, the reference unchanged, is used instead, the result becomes 6696.0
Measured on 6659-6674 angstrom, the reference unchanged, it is 6672.0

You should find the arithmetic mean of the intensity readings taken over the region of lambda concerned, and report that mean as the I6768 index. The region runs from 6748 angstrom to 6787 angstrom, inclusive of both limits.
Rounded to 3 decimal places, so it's 0.787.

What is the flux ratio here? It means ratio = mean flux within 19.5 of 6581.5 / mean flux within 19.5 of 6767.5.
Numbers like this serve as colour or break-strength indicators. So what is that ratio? 1.02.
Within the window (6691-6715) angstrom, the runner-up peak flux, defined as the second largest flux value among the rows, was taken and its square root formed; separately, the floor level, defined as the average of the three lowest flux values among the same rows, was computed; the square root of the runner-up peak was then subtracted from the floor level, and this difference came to -0.124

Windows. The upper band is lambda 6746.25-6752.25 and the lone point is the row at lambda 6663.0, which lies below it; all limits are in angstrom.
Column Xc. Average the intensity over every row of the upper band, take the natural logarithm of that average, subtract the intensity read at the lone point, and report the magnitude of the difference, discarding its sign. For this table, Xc 1.07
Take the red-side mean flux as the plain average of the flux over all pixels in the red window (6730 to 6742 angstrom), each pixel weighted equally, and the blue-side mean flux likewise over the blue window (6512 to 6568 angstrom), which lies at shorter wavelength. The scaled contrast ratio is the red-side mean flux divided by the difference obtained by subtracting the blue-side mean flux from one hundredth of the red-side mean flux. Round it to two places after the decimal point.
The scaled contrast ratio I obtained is -0.97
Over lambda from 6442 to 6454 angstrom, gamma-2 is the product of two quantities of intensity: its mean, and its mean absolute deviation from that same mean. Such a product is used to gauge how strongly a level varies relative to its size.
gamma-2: 0.016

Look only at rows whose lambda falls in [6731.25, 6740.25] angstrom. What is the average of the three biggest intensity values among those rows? 0.783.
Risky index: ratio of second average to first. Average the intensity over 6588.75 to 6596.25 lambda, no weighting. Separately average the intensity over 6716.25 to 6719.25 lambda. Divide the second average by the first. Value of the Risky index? 0.92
